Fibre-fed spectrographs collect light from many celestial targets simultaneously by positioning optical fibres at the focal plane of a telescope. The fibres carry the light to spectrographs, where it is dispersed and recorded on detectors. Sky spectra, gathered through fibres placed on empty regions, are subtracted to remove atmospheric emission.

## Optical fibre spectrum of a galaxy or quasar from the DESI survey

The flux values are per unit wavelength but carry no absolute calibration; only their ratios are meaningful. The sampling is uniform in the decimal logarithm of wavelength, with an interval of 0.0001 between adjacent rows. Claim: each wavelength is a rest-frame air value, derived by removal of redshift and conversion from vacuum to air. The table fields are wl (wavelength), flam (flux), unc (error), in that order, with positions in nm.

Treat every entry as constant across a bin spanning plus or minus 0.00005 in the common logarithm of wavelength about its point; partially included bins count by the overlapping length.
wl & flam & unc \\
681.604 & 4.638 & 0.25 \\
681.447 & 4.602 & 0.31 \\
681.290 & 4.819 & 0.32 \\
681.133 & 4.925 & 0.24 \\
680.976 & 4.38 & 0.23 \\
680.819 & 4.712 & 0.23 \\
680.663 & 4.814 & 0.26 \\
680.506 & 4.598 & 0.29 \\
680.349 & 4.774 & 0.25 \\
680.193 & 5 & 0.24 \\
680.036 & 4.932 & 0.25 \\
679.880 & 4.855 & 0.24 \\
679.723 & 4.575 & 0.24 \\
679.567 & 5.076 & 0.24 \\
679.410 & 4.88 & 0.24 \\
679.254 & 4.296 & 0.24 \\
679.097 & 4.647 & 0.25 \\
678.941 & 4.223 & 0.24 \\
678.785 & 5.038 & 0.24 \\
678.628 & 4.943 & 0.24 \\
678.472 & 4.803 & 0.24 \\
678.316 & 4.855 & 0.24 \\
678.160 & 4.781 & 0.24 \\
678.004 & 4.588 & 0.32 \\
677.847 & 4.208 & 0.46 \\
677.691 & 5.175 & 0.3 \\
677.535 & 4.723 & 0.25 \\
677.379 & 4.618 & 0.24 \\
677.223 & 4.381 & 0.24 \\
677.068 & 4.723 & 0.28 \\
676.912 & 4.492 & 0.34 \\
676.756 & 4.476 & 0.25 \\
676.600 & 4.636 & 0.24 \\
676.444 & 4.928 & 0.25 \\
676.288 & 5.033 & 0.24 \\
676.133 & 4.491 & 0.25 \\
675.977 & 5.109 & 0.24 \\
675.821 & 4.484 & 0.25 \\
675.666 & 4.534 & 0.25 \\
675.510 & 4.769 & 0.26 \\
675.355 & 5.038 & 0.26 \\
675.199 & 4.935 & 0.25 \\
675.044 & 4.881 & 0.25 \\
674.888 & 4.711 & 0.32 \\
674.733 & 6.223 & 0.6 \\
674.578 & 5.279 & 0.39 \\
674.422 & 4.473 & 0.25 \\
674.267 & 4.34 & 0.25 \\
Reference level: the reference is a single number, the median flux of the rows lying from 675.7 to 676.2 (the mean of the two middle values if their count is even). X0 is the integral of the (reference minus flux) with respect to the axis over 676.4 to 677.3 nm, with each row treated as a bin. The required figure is -0.093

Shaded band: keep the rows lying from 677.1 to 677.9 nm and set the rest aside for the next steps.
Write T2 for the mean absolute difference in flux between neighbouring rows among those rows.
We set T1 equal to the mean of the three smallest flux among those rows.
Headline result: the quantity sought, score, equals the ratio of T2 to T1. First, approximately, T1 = 4.40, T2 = 0.440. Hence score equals 0.100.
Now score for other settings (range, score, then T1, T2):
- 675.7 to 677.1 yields 0.072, 4.48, 0.324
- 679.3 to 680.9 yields 0.044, 4.63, 0.205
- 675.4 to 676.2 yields 0.085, 4.50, 0.382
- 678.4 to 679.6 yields 0.085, 4.39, 0.372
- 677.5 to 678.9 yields 0.065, 4.51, 0.294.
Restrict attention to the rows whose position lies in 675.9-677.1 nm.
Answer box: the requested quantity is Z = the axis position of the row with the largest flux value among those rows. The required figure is 675.977 nm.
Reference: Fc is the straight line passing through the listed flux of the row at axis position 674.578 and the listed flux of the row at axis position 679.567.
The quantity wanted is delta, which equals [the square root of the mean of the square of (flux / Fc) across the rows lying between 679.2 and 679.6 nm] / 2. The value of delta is 0.469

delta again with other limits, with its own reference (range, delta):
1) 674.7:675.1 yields 0.504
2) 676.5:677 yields 0.437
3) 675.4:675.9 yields 0.439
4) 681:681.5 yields 0.478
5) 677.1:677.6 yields 0.443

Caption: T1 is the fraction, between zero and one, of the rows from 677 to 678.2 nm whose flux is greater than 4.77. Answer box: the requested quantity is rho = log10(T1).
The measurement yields -0.60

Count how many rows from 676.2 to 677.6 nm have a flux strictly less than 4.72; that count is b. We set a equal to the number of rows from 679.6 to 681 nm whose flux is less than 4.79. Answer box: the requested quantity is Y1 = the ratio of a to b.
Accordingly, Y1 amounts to 1.00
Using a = 5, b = 5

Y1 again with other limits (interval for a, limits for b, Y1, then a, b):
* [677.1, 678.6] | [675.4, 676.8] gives 1.20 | 6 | 5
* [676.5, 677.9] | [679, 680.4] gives 2.67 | 8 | 3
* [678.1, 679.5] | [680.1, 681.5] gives 1.00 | 4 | 4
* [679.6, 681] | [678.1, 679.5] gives 1.67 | 5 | 3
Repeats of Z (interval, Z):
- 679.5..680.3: 679.567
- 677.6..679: 677.691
